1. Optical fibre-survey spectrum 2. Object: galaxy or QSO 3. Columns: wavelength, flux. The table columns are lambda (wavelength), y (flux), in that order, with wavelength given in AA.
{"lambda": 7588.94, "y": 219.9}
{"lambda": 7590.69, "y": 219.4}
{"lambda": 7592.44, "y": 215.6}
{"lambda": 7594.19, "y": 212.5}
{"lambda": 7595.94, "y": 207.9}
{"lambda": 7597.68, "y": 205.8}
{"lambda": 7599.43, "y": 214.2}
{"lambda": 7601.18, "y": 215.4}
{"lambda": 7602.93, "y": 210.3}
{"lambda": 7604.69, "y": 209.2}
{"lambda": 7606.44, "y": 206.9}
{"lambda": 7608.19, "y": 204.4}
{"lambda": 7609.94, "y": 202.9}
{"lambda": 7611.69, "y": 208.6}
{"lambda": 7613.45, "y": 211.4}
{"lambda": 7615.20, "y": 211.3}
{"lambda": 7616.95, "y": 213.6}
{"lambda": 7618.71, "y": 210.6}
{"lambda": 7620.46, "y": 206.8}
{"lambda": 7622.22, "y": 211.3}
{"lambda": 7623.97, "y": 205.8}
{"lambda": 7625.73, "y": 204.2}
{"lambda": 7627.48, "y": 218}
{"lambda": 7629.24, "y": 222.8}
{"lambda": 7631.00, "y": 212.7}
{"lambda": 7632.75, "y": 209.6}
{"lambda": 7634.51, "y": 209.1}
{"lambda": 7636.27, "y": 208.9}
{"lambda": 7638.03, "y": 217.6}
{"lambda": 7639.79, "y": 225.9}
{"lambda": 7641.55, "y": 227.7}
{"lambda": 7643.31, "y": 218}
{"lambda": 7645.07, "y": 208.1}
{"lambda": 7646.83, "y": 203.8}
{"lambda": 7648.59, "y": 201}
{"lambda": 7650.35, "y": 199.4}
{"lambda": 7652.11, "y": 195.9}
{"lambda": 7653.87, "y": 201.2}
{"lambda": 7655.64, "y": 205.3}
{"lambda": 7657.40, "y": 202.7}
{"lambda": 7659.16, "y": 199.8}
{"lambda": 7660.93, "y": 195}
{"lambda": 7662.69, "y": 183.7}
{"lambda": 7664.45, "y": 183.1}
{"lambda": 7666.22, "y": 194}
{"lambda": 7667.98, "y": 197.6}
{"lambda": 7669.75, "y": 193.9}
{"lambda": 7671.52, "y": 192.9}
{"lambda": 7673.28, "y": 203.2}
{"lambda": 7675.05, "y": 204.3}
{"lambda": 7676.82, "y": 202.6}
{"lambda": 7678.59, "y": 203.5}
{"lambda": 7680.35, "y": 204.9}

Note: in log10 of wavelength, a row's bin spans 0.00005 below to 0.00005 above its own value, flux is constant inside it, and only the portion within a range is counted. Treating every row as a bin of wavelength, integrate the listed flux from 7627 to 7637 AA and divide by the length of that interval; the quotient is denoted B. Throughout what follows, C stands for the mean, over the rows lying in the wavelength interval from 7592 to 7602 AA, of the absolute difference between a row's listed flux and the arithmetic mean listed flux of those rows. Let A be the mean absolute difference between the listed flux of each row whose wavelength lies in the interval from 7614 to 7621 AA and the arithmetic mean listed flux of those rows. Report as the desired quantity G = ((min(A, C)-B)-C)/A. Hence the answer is -114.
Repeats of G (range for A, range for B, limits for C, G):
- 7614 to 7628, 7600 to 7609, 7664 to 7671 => -61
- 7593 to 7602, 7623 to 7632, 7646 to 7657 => -62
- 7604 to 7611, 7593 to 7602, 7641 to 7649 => -99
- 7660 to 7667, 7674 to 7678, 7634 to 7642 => -37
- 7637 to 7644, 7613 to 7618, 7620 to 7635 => -47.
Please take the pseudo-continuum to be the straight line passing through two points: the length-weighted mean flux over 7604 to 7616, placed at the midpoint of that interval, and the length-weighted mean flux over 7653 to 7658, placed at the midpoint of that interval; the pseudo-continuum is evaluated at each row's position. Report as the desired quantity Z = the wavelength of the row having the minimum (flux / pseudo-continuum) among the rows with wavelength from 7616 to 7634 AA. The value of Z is 7625.73 AA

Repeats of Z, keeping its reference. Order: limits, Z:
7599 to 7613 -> 7609.94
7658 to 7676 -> 7664.45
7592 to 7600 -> 7597.68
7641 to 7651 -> 7650.35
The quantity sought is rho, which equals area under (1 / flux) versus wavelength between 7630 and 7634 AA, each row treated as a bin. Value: 0.019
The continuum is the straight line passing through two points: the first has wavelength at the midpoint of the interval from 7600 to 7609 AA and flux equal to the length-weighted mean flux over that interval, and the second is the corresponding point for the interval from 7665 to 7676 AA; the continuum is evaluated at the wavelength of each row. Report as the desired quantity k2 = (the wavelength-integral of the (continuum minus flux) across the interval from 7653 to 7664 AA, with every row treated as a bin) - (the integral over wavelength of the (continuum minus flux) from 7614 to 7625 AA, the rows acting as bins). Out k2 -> 58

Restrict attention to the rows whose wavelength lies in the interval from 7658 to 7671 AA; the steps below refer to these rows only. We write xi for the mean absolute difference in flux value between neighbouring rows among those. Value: 5.8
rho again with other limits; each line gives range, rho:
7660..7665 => 0.027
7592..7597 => 0.024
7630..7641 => 0.051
